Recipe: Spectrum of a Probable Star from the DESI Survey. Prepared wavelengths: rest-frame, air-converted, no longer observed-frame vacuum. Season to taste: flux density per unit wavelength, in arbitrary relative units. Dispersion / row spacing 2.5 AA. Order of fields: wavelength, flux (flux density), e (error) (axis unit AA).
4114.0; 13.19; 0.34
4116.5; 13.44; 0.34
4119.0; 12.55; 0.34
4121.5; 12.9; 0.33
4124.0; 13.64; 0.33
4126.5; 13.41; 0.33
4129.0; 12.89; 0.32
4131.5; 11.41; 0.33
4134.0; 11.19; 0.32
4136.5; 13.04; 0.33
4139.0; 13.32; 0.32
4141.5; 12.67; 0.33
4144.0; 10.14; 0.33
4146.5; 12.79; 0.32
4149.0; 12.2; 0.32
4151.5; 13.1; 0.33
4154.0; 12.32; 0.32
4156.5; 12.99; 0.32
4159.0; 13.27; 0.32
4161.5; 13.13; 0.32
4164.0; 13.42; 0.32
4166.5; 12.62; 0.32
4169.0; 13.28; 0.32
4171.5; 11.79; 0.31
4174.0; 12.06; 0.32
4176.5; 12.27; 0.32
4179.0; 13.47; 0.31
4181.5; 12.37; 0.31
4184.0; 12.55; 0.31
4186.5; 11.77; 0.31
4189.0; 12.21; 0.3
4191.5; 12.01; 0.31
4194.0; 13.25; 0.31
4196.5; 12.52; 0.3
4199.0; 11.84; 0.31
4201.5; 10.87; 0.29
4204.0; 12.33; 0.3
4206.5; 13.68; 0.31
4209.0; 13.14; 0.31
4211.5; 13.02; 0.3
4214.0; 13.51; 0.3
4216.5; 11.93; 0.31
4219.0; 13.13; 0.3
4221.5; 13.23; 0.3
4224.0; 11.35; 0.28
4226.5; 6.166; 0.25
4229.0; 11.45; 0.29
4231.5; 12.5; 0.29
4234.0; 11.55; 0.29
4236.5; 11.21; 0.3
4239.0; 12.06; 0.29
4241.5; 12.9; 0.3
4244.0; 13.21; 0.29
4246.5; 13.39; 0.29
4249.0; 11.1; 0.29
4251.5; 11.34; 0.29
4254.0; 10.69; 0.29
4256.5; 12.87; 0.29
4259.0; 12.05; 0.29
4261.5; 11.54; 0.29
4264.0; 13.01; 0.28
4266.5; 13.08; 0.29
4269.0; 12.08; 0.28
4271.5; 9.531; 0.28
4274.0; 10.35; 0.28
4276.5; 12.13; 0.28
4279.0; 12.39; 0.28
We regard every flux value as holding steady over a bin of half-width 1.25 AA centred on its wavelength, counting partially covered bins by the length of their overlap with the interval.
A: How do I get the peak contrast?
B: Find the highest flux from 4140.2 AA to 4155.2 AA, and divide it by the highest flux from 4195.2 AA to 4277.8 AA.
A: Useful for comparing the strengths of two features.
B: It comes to 0.96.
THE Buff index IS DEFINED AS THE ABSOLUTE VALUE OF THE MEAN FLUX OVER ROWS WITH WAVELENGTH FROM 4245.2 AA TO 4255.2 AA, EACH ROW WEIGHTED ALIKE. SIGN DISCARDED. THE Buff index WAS 11.6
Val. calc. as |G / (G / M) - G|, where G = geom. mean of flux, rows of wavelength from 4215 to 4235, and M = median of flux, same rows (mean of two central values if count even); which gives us 0.58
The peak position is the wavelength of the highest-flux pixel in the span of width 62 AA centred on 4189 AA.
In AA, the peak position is 4206.5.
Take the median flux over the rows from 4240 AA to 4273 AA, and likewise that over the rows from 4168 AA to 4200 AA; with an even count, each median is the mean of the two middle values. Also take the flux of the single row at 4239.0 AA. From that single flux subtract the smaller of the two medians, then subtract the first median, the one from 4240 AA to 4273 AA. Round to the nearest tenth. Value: -12.1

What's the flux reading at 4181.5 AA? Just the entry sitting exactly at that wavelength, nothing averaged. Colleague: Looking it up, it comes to 12.37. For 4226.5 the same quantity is 6.166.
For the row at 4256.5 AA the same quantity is 12.87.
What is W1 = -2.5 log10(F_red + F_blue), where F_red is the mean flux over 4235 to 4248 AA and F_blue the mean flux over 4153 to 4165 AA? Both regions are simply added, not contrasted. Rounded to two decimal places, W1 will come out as -3.52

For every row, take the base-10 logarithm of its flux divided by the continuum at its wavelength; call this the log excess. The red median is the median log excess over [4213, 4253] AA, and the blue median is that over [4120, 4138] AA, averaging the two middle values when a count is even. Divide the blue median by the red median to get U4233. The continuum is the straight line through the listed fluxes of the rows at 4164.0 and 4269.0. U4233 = 1.5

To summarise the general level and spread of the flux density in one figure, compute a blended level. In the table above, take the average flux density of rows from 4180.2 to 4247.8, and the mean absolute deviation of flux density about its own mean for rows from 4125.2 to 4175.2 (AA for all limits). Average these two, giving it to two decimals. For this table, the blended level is 6.43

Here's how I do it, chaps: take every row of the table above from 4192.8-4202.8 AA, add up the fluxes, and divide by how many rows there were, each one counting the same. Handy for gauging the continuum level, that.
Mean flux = 12.1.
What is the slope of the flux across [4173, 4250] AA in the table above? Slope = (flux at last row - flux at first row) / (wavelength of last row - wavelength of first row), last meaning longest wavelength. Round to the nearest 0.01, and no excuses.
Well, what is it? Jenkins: -0.01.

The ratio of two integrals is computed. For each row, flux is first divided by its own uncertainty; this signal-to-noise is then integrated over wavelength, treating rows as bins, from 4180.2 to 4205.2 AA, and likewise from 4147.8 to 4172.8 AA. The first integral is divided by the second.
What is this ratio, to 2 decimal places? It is 1.00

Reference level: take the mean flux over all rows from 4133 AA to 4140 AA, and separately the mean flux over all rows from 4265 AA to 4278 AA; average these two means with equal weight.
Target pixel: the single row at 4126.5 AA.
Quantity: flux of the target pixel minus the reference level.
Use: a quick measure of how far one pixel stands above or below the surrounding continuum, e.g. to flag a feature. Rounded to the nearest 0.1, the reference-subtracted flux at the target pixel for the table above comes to 1.4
